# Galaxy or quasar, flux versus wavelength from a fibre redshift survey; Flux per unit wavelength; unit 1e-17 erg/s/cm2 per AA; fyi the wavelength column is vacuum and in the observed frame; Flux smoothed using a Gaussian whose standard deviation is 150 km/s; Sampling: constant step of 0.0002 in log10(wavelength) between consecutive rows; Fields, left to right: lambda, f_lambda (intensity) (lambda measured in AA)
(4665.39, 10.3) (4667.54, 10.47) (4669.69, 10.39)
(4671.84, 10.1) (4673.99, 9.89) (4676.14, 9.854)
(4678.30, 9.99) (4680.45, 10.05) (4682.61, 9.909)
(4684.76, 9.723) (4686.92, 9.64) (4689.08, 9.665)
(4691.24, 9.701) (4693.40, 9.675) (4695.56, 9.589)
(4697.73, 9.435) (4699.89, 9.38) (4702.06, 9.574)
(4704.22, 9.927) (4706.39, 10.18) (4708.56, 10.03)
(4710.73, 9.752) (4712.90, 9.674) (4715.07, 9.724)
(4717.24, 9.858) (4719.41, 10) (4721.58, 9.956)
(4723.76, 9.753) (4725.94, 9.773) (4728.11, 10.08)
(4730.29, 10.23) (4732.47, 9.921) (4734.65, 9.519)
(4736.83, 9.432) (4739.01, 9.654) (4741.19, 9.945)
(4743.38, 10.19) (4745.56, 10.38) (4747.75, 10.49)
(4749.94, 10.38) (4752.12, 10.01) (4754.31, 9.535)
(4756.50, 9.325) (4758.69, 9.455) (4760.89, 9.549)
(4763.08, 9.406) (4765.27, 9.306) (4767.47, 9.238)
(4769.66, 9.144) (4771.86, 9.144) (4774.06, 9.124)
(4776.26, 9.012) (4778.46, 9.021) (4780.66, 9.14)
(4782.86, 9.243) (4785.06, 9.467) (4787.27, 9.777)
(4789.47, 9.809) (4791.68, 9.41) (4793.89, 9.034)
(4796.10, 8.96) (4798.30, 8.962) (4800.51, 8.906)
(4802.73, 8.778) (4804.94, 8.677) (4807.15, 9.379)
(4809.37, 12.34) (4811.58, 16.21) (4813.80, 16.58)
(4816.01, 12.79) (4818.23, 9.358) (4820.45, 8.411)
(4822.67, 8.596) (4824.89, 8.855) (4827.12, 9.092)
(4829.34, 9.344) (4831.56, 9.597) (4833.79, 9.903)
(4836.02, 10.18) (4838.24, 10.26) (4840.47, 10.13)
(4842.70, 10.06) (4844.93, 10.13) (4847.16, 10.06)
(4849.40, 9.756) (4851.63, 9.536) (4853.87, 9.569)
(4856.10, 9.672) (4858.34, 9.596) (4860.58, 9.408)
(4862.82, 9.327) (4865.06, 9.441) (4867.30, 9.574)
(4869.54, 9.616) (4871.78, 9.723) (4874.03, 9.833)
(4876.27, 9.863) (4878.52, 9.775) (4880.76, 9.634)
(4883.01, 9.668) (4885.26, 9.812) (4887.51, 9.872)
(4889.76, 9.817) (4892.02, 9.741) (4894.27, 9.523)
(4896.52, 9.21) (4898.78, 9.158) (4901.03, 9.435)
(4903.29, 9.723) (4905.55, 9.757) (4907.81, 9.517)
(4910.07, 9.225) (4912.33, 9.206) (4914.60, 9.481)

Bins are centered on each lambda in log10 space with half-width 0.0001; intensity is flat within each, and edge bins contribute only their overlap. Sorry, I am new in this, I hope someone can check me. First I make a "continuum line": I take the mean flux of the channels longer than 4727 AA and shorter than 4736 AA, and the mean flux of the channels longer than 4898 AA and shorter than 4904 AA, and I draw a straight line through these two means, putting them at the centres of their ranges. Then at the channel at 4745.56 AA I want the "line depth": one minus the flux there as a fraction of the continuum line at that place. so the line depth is -0.05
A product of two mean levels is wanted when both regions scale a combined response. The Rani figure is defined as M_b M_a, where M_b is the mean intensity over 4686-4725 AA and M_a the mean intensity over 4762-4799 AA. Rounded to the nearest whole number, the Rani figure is 90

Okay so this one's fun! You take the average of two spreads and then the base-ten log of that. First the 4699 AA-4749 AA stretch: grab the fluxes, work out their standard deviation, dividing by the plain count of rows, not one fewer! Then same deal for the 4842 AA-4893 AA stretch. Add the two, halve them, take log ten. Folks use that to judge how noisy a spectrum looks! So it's -0.62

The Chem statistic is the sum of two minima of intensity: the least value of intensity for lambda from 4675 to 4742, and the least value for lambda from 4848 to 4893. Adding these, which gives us 18.7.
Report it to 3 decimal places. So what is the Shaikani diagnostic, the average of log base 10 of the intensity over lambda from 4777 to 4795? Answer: 0.971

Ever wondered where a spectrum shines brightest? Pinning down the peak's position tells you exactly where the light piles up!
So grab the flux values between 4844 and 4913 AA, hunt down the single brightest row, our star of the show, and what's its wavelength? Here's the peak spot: 4844.93 AA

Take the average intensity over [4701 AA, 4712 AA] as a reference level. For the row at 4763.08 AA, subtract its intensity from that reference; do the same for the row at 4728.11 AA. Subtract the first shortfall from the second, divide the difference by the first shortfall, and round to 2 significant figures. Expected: -1.4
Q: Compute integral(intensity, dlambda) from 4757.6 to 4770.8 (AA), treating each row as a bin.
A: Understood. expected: 123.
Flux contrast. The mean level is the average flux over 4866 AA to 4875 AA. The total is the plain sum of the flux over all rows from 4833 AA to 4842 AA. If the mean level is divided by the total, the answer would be 0.239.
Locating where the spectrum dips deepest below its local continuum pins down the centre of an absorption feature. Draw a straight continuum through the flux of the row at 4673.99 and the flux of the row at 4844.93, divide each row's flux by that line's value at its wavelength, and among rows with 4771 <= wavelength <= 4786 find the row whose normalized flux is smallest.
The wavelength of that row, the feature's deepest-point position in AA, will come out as 4776.26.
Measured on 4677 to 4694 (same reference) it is 4686.92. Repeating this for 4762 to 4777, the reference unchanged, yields 4776.26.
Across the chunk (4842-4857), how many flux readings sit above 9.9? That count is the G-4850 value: 3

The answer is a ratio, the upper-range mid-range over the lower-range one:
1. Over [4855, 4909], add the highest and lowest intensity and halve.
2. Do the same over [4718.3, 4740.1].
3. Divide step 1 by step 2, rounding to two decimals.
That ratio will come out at 0.97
